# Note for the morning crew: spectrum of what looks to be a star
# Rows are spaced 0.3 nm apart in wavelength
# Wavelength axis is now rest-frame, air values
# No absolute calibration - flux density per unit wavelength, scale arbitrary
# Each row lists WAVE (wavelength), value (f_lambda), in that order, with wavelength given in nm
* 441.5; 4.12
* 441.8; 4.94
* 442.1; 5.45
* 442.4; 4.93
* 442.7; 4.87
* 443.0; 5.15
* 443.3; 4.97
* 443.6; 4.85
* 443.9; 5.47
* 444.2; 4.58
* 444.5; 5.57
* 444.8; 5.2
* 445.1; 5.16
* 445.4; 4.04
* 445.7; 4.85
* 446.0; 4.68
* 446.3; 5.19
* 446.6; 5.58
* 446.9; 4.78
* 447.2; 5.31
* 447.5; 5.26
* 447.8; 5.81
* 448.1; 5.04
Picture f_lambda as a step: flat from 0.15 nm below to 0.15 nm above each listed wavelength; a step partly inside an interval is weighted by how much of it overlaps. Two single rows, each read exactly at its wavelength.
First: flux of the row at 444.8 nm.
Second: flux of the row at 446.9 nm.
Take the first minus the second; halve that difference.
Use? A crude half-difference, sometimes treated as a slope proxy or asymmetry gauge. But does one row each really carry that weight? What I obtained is 0.21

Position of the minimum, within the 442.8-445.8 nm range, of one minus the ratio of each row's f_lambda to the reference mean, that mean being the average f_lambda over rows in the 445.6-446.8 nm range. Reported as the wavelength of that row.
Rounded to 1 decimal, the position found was 444.5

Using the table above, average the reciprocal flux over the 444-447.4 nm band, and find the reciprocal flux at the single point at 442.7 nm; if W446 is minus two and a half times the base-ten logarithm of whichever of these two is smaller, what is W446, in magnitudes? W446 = 1.74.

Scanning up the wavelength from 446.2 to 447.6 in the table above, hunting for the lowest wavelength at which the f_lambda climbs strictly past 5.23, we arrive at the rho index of 446.6 nm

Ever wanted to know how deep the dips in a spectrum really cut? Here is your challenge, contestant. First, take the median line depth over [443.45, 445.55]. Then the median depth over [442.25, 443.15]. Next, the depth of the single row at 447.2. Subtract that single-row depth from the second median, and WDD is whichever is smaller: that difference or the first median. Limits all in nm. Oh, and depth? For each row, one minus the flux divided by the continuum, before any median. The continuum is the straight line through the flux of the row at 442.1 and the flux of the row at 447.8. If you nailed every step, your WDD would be 0.018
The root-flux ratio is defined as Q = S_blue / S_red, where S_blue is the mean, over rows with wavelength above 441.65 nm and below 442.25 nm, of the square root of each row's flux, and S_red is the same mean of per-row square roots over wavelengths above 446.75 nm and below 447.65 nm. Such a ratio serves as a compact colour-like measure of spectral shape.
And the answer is 1.01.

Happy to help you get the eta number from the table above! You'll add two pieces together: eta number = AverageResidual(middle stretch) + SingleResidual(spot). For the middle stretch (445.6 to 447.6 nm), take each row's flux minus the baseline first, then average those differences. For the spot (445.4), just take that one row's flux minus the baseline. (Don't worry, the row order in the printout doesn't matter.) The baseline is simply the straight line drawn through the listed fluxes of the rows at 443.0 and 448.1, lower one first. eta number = -1.0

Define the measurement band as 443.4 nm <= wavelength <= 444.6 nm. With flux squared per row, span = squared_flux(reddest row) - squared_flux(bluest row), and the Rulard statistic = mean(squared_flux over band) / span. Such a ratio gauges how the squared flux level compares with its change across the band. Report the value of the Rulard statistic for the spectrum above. 3.5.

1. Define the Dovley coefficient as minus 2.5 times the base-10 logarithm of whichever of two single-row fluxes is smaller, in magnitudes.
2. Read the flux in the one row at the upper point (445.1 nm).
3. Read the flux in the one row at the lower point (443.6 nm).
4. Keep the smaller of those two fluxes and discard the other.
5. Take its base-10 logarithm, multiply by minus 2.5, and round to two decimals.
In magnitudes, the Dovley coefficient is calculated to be -1.71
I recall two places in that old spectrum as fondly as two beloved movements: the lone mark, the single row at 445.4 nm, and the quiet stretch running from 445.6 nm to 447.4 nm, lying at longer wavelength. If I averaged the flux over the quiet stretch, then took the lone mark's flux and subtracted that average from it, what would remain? -1.0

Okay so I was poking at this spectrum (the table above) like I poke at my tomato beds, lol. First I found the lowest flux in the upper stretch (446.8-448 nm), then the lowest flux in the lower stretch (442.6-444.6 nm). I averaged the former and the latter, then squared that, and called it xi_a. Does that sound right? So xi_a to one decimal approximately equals 21.9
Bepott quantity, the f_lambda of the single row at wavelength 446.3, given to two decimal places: 5.19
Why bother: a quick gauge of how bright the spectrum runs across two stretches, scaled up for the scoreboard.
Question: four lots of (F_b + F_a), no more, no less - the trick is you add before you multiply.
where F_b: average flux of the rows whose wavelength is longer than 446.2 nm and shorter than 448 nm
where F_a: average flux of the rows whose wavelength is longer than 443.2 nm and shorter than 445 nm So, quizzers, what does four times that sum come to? 41.7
